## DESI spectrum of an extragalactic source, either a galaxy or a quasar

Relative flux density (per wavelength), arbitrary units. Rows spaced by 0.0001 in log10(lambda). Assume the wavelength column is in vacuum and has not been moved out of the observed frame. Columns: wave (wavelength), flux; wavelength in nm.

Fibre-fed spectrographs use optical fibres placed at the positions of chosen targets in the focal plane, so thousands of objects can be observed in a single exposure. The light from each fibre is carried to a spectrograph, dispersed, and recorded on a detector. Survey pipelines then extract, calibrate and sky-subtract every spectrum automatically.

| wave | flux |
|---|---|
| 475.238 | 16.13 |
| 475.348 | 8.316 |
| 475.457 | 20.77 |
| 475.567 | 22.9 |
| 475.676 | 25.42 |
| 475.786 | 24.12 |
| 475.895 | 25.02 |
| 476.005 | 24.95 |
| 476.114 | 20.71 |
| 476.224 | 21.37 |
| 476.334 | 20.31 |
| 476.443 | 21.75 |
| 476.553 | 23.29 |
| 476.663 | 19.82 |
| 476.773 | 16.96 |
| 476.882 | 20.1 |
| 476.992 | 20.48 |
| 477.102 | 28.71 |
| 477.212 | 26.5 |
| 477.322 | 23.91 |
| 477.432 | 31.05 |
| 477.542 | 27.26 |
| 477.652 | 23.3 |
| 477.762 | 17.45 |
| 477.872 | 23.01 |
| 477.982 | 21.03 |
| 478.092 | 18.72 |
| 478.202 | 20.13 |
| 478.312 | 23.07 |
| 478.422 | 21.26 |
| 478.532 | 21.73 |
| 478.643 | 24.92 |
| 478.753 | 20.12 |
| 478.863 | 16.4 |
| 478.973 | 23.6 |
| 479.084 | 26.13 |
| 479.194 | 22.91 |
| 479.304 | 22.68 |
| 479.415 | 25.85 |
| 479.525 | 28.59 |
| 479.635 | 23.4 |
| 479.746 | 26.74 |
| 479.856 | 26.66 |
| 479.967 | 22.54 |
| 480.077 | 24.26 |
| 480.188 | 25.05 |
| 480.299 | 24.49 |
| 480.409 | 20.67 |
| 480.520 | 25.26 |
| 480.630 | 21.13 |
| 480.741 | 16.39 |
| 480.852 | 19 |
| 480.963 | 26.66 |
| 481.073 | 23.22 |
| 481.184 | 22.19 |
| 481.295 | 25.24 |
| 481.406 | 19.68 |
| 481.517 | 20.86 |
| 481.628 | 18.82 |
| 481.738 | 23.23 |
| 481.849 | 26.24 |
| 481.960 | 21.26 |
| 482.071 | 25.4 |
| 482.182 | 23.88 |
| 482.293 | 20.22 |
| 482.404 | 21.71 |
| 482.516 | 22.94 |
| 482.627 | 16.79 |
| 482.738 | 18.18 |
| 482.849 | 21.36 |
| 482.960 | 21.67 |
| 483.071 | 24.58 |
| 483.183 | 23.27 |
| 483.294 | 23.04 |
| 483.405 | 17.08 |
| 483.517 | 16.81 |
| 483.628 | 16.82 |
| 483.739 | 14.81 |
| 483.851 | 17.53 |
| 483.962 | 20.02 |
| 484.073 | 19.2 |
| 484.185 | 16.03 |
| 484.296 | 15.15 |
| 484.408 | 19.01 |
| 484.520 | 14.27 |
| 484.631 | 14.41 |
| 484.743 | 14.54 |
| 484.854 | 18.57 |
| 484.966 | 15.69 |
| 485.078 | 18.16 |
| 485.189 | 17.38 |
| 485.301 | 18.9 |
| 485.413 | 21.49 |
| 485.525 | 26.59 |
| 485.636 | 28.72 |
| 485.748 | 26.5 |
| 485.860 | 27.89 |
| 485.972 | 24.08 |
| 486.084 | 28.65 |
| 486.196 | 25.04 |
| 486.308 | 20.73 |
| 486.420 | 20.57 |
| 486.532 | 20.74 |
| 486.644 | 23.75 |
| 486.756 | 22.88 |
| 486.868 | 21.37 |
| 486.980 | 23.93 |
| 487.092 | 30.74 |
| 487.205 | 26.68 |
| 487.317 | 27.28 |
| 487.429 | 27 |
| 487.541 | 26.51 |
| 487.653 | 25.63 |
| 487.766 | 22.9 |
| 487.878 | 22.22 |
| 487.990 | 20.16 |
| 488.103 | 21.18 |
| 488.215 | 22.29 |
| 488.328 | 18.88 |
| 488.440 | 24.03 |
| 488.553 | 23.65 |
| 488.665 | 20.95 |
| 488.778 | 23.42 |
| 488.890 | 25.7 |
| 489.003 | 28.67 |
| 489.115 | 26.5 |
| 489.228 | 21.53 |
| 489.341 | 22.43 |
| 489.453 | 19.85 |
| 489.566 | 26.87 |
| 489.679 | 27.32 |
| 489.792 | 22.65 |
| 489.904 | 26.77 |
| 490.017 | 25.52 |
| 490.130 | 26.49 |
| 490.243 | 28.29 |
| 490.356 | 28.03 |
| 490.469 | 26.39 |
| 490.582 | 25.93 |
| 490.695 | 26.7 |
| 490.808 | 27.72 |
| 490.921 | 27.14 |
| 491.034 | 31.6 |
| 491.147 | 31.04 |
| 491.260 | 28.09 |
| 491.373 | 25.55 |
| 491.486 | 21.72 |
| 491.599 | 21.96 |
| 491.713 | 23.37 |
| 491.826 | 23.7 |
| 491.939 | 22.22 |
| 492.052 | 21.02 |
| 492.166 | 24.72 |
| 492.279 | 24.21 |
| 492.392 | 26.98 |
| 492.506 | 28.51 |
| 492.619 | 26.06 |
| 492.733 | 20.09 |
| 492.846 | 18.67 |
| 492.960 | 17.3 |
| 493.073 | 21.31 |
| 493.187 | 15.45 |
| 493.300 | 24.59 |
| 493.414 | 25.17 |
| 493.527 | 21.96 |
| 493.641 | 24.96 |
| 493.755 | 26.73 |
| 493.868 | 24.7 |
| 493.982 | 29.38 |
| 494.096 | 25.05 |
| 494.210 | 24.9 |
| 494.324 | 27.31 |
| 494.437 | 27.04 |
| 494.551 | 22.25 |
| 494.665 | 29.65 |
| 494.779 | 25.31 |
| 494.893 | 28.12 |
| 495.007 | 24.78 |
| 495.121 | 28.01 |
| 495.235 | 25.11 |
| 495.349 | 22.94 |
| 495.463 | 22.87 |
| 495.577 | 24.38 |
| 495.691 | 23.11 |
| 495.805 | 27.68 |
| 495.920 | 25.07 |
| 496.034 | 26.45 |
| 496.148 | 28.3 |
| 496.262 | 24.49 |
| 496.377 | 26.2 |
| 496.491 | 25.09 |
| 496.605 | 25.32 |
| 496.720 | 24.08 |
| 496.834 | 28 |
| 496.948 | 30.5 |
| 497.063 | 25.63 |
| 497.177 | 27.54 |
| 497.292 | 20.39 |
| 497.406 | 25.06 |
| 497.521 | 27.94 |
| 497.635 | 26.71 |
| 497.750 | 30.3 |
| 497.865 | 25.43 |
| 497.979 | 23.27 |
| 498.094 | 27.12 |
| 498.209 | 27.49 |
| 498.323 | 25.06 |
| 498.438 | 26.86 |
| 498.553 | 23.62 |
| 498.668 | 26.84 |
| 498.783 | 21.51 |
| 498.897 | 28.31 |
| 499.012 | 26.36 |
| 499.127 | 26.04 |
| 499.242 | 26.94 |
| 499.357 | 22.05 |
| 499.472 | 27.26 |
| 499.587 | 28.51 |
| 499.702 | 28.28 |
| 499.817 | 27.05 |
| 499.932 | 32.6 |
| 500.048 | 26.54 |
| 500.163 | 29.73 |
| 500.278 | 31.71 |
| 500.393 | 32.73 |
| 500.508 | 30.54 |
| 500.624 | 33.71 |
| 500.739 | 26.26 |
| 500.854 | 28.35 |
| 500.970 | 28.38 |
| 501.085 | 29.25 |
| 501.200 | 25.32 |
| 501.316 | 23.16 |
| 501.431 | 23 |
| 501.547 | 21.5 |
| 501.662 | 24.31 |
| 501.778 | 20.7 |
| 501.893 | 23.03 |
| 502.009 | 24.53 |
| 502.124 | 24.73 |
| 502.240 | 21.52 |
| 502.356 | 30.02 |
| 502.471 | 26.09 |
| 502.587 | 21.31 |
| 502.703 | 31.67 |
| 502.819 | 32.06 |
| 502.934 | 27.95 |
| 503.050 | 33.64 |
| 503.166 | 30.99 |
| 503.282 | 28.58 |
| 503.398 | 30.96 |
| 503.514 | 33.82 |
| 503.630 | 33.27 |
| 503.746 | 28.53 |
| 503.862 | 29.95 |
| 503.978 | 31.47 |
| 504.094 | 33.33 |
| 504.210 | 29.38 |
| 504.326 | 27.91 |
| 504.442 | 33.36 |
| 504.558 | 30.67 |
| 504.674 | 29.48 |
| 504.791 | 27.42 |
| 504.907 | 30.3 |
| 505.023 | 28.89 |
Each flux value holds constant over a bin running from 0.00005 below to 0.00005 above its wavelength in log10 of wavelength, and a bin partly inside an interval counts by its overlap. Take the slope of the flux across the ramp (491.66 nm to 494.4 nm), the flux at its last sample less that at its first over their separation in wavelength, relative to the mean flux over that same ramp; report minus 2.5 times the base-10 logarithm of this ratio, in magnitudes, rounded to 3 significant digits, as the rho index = 2.99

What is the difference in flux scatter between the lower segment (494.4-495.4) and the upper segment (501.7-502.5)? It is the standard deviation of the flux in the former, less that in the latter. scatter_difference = -0.6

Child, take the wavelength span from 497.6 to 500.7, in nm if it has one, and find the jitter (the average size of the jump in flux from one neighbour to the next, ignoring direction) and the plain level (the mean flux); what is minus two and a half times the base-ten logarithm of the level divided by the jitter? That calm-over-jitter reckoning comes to -2.42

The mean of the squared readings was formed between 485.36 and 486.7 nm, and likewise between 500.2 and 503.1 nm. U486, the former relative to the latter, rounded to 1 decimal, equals 0.8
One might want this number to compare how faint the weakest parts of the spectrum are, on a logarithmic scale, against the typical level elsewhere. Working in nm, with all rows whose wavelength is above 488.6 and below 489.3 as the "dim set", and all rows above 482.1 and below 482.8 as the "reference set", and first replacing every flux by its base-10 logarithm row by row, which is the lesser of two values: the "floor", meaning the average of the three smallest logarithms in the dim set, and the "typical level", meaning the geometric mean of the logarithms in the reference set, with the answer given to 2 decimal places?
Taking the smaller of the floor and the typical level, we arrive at 1.31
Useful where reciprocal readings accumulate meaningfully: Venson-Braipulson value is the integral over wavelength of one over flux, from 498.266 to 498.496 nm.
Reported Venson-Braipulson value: 0.0089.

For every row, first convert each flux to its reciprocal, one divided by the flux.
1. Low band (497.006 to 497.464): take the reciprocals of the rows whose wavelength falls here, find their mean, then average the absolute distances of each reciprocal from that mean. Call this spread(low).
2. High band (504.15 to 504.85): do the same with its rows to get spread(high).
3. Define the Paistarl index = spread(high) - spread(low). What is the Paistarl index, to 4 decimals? -0.0023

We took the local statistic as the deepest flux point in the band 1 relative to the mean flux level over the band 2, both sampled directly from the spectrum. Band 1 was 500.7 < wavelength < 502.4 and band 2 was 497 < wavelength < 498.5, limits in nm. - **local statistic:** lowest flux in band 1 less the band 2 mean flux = -5.4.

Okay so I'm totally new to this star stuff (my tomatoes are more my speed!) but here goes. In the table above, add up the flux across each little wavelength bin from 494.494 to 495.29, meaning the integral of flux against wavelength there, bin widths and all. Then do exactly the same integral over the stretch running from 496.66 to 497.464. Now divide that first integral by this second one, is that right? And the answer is 1.0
